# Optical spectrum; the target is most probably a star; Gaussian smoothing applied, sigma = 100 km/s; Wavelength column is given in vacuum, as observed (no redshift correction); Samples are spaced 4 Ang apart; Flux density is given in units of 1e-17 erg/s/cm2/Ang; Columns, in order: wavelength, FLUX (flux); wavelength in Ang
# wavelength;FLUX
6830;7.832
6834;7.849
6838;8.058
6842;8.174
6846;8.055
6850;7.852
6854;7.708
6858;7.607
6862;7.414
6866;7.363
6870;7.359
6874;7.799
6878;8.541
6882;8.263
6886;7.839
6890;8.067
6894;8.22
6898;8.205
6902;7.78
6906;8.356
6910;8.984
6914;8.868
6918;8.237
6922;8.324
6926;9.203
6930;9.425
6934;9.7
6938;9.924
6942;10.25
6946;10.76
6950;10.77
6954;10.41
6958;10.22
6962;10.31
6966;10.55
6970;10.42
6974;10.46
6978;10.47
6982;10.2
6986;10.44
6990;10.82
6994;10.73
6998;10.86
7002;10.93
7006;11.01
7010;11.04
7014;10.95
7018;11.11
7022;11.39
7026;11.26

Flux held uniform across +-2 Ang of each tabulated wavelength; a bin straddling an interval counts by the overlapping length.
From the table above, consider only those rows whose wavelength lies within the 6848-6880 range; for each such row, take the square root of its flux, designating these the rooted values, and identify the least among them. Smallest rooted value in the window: 2.7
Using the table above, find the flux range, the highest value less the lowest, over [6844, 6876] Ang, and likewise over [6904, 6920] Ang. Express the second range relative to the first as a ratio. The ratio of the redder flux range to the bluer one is 1.1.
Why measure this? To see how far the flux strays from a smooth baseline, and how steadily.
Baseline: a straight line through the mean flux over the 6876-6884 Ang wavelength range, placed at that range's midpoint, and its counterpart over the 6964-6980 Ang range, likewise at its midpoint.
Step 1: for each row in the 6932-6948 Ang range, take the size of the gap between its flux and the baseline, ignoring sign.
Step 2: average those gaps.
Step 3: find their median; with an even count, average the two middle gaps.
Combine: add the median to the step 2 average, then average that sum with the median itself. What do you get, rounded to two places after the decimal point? 0.54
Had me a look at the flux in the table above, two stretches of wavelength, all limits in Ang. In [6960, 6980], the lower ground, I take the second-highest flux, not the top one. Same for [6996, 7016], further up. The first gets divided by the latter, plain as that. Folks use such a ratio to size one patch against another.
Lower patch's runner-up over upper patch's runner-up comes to 0.951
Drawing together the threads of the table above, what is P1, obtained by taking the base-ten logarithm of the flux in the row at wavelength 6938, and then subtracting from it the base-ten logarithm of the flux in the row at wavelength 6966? -0.03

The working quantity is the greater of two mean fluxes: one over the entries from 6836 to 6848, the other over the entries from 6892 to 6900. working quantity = 8.2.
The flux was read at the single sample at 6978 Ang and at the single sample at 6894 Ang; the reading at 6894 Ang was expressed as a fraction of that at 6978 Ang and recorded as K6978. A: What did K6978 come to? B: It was 0.785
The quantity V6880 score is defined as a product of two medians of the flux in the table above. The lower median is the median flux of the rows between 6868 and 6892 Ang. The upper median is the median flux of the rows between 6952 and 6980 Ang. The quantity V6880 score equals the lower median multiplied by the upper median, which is 83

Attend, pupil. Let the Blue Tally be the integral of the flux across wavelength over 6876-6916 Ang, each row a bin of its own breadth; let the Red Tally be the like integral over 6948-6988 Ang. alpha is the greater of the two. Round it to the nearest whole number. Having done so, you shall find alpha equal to 417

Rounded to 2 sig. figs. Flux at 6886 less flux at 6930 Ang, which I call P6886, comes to -1.6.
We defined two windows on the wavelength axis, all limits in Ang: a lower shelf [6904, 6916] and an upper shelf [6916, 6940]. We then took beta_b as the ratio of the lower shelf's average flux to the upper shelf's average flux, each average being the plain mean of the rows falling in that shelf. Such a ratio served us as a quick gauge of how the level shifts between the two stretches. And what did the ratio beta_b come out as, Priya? 0.96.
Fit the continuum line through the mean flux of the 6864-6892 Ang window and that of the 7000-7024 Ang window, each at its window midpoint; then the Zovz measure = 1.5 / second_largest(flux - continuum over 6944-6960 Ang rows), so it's 1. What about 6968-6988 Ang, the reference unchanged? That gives 5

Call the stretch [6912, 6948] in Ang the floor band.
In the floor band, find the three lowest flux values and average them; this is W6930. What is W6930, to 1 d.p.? 8.5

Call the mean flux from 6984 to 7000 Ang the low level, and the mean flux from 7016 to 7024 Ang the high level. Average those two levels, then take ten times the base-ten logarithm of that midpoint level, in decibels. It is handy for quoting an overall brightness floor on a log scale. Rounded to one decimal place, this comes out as 10.4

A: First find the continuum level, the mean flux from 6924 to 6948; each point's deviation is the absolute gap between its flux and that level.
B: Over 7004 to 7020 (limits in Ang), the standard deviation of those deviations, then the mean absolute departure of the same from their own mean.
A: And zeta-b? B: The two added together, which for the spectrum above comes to 0.11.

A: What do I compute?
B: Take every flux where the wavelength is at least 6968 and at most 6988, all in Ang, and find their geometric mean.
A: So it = 10.4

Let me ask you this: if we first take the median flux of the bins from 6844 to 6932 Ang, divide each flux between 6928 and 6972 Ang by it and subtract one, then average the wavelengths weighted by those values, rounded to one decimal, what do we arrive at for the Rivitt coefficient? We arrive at 6951.6 Ang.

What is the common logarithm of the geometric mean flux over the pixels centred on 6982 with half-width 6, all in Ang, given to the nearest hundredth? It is 1.02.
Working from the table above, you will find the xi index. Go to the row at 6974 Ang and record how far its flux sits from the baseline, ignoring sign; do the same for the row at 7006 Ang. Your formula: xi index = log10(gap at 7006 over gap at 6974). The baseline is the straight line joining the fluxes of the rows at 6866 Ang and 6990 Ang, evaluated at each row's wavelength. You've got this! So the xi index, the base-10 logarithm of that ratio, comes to 0.5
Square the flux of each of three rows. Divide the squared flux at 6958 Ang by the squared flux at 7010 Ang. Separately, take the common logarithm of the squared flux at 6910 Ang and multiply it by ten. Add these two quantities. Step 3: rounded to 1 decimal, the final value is 19.9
